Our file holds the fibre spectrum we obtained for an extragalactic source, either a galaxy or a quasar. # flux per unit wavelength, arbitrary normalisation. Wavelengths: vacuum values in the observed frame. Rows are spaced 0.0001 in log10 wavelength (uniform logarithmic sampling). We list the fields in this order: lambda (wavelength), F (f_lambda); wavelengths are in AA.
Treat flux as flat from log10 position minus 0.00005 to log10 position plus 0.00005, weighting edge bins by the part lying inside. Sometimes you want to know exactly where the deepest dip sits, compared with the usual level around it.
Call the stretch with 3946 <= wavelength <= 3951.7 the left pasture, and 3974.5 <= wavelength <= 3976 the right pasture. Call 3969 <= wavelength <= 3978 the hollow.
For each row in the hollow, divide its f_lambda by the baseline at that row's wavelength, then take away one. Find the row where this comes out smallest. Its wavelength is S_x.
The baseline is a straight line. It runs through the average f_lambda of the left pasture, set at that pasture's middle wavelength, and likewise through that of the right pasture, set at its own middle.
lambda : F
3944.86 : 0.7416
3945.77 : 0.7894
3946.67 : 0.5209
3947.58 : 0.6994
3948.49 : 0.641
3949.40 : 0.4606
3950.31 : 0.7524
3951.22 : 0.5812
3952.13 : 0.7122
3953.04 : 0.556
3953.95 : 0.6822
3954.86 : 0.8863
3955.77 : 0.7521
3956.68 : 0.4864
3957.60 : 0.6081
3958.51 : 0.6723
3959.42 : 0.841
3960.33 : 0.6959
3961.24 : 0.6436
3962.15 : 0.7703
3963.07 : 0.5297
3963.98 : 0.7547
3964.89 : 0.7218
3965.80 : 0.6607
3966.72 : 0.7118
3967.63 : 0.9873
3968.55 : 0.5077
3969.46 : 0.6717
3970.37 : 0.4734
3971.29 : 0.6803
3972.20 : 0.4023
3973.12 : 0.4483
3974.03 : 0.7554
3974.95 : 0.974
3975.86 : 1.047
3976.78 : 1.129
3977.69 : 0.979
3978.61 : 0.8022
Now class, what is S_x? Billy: 3972.20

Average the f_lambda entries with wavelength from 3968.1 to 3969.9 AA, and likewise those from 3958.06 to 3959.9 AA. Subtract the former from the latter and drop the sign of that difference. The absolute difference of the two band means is 0.17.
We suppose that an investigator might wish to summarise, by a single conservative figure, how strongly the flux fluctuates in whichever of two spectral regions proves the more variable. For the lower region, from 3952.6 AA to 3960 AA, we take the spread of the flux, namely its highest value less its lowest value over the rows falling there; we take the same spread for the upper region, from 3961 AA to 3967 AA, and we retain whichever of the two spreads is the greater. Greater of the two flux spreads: 0.40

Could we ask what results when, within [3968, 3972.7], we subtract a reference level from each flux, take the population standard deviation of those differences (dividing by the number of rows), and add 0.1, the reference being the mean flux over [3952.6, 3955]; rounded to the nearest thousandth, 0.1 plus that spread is 0.211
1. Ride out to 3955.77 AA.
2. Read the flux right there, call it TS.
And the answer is 0.7521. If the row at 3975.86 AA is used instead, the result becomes 1.047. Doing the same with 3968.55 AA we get 0.5077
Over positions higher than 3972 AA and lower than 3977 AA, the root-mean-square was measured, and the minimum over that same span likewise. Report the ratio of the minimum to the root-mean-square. 0.48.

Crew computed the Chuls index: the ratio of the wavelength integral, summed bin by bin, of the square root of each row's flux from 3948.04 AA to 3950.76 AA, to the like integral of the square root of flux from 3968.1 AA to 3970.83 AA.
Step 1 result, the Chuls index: 1.05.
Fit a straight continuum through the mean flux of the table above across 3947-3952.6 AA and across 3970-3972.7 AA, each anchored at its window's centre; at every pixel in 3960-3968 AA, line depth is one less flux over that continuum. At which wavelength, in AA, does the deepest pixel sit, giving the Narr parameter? 3963.07 AA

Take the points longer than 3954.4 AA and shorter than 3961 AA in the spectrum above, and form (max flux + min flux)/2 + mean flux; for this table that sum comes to 1.39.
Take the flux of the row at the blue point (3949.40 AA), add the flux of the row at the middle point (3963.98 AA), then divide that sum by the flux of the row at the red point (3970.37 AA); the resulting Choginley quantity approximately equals 2.6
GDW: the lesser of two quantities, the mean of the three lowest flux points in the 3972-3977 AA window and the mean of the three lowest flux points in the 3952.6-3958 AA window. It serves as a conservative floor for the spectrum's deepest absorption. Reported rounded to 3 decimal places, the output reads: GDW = 0.535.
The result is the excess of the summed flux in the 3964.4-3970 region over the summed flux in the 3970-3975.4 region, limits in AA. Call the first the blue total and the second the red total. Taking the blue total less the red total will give 0.5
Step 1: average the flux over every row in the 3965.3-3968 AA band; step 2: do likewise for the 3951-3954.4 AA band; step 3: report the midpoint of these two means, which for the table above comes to 0.71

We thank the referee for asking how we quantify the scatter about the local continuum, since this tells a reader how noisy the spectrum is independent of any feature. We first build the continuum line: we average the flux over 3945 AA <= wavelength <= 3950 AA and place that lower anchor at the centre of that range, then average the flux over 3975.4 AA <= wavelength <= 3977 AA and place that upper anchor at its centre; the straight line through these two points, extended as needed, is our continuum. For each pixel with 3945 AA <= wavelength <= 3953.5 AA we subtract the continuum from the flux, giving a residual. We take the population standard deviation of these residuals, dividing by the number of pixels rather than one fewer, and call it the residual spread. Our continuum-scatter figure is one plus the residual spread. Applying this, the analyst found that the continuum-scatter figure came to 1.12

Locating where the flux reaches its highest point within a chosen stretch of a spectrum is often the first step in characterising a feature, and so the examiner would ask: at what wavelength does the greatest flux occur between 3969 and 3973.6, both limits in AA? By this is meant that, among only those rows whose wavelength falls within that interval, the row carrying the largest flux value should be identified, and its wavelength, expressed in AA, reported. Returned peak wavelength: 3971.29 AA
